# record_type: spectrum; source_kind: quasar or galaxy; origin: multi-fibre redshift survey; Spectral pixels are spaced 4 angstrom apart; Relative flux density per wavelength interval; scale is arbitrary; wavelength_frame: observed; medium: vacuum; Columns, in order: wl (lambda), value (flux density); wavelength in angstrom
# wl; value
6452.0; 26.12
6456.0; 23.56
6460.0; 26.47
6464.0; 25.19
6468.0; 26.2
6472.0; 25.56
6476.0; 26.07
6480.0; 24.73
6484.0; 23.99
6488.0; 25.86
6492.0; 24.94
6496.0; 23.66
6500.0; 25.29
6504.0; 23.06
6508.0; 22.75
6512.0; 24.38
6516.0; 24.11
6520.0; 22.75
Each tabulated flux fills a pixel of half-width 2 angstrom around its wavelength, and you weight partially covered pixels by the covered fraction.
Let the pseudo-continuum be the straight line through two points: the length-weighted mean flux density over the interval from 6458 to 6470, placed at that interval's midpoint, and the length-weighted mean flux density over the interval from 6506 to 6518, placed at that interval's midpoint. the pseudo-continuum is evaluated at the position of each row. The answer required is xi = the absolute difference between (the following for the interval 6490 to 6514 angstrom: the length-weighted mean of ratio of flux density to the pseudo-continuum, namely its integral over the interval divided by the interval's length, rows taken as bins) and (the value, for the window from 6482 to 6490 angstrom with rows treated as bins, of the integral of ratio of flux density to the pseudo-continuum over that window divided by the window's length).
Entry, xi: 0.007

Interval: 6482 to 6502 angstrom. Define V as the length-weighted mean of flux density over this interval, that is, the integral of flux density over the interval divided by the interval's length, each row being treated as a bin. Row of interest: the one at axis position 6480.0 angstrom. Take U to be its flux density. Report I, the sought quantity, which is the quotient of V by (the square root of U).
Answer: 4.98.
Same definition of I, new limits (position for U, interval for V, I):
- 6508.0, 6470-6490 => 5.29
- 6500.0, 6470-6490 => 5.02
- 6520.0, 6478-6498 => 5.17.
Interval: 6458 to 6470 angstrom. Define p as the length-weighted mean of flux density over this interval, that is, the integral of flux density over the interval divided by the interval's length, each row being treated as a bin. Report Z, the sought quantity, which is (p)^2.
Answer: 674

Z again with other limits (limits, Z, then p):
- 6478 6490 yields 618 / 24.9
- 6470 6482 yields 648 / 25.5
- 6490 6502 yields 607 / 24.6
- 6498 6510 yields 562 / 23.7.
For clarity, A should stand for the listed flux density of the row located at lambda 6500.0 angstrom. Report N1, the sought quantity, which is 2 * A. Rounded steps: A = 25.29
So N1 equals 51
